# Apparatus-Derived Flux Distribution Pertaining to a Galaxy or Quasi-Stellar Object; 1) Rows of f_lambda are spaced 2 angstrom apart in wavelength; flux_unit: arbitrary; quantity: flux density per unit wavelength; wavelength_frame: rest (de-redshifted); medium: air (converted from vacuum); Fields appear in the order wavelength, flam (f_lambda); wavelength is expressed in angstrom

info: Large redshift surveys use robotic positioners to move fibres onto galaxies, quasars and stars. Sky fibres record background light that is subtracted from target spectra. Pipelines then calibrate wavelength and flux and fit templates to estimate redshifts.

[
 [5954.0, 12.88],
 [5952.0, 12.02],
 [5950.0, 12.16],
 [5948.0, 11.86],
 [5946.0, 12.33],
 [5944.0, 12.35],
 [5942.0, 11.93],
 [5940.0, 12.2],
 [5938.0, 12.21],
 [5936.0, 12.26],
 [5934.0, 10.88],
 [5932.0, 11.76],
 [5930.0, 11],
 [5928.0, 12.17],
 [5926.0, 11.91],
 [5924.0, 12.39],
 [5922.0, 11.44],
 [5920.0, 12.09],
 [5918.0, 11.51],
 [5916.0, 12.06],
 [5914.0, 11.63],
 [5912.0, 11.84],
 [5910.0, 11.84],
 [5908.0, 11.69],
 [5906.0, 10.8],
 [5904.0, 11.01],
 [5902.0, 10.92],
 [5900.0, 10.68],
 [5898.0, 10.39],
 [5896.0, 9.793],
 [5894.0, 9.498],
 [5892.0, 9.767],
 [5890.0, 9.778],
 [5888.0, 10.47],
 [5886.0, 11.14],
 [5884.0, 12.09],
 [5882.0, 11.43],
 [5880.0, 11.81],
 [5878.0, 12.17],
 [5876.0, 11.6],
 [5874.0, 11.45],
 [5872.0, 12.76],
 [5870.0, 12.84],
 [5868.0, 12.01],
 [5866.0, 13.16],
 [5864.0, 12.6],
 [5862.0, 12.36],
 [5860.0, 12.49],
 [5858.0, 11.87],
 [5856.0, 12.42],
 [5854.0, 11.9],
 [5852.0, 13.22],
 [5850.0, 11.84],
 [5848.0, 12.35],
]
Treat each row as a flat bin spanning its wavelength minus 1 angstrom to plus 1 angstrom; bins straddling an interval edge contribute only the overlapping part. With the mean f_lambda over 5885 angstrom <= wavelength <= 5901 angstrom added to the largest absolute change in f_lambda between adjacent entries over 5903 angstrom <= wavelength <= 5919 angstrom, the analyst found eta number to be 11.1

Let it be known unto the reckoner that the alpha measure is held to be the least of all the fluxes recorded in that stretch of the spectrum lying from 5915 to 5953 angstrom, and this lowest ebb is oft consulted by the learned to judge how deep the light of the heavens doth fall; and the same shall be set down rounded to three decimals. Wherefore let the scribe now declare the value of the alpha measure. 10.880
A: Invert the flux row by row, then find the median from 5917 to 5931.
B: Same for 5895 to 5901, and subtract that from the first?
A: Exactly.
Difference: -0.012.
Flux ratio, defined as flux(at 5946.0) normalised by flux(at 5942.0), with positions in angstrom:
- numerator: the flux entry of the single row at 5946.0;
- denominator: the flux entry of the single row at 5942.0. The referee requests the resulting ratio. 1.03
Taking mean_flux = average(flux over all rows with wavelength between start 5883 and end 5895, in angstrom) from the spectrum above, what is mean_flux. 10.5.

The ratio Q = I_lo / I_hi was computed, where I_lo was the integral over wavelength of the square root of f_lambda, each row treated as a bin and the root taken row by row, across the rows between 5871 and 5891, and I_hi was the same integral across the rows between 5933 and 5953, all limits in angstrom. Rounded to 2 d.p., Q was 0.98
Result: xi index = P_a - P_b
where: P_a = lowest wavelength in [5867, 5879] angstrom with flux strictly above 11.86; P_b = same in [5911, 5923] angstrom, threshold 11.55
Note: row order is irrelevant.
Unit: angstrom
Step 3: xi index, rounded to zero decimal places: -44 angstrom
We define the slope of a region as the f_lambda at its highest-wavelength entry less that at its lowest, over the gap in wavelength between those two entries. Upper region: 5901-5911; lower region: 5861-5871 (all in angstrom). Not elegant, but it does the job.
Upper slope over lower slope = 1.9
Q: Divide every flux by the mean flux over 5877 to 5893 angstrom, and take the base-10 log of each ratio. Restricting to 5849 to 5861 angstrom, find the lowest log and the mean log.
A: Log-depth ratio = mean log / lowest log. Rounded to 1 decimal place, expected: 1.6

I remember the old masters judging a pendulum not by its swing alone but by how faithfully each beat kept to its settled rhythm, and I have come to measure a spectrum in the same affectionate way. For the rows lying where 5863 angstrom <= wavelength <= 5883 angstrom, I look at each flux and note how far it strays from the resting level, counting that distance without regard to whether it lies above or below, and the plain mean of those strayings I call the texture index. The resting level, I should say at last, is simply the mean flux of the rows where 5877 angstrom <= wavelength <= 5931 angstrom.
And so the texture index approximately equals 0.95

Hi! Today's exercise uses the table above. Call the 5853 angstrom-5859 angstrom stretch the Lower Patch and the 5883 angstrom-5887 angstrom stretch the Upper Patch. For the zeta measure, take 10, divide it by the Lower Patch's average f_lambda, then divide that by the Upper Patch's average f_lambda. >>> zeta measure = 0.071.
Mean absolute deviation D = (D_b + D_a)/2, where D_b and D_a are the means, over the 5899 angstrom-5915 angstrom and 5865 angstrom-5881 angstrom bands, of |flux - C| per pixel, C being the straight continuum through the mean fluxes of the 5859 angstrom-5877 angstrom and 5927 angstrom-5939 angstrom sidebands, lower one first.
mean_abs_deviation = 0.6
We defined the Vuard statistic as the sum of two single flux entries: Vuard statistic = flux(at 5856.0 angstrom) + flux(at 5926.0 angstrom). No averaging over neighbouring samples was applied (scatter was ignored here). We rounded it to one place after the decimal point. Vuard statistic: 24.3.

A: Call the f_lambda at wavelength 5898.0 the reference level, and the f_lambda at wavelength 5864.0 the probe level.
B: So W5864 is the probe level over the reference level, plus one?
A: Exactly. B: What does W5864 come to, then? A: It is 2.21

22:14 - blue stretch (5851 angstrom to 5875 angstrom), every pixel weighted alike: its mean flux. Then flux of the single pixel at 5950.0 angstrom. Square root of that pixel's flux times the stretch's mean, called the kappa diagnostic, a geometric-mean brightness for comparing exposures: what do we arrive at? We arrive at 12.3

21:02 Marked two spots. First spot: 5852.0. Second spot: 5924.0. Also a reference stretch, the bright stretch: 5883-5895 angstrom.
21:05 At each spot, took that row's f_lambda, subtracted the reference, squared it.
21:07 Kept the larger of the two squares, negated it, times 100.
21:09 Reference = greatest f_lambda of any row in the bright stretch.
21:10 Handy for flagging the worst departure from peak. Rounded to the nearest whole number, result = -128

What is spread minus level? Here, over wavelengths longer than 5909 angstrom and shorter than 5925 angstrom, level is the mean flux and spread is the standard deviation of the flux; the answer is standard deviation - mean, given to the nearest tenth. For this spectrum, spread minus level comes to -11.5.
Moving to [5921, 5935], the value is -11.1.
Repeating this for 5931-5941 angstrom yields -11.3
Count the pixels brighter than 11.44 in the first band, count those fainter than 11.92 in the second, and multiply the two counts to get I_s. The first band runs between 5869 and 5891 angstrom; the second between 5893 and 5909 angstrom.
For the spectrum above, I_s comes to 56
